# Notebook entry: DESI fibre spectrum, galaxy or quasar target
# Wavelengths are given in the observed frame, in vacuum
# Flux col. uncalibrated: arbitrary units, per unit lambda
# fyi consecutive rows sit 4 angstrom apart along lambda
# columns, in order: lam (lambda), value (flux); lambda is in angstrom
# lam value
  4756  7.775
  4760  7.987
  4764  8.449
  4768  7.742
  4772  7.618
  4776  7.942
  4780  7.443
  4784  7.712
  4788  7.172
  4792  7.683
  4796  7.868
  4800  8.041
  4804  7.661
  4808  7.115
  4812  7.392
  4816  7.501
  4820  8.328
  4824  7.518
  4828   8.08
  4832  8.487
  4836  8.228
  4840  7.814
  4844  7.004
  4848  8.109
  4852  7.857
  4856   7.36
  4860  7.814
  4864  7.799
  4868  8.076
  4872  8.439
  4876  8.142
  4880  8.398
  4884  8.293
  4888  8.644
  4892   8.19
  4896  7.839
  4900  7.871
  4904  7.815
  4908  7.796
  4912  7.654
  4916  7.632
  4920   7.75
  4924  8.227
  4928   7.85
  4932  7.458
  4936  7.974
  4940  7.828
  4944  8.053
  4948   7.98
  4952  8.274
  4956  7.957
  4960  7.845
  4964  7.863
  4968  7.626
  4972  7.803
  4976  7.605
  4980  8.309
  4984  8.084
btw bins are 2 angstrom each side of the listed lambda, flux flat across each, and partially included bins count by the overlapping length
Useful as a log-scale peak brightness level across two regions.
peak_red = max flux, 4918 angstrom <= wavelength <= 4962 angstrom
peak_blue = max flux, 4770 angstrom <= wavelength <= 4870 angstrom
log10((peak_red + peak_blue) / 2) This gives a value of 0.923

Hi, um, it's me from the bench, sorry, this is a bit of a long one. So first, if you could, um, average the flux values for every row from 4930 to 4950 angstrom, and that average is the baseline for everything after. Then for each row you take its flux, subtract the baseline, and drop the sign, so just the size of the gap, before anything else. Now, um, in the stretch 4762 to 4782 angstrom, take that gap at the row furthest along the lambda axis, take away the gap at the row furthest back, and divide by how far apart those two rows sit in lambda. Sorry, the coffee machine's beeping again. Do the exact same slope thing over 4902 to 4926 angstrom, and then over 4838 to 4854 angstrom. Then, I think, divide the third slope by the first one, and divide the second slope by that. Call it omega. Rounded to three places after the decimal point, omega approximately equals 0.050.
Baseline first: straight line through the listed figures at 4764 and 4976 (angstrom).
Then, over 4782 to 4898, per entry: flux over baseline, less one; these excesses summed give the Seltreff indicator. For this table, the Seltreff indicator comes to -0.92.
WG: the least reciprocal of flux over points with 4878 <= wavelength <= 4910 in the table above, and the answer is 0.116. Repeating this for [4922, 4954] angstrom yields 0.121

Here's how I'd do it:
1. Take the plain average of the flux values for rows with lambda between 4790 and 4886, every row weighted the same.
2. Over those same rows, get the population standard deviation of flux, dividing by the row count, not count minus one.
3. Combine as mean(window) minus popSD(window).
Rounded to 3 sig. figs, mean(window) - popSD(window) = 7.47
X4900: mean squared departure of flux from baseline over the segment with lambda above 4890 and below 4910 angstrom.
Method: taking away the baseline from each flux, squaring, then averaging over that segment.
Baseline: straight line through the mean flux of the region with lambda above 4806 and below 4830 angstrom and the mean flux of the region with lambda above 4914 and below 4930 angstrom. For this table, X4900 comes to 0.03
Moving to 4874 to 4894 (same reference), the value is 0.33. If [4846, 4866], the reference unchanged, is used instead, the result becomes 0.06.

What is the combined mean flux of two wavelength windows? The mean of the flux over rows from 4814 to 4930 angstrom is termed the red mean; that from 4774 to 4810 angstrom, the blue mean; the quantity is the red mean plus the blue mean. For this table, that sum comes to 15.6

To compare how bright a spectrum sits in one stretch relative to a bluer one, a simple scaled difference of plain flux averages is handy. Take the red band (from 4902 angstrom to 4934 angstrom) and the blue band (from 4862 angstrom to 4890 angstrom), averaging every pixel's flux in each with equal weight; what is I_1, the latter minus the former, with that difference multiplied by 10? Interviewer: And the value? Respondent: 4.8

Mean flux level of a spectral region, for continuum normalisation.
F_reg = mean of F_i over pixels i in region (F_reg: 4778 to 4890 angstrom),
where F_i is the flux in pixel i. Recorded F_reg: 7.86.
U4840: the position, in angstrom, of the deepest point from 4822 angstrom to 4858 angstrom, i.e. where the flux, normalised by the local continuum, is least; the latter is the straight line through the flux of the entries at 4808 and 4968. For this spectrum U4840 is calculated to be 4844 angstrom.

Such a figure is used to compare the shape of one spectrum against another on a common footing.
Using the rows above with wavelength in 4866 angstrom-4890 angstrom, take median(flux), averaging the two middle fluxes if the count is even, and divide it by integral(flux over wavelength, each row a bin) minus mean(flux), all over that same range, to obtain 0.044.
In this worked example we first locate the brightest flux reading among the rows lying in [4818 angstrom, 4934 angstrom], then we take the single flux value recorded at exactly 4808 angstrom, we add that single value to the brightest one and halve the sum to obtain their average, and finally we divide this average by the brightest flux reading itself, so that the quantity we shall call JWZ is 0.91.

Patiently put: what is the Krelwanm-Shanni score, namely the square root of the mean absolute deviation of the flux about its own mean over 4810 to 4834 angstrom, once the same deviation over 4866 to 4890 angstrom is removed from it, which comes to 0.50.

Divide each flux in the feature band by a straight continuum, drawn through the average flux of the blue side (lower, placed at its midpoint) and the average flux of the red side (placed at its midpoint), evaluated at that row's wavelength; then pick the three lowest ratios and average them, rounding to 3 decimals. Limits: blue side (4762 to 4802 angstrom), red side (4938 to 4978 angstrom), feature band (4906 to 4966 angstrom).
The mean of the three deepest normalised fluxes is 0.965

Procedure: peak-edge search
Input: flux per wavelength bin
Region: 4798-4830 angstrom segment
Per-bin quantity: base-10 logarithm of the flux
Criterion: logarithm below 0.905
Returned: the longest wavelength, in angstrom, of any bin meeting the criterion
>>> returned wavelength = 4824 angstrom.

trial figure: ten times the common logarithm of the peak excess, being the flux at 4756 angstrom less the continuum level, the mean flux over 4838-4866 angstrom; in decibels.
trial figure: -10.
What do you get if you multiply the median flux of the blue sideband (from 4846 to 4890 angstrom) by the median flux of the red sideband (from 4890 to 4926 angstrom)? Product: 63.4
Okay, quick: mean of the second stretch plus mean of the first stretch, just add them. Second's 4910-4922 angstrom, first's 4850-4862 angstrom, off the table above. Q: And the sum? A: 15.4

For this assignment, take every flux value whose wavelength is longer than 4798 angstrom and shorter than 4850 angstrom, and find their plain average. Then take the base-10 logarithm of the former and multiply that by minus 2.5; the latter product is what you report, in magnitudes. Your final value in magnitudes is -2.23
